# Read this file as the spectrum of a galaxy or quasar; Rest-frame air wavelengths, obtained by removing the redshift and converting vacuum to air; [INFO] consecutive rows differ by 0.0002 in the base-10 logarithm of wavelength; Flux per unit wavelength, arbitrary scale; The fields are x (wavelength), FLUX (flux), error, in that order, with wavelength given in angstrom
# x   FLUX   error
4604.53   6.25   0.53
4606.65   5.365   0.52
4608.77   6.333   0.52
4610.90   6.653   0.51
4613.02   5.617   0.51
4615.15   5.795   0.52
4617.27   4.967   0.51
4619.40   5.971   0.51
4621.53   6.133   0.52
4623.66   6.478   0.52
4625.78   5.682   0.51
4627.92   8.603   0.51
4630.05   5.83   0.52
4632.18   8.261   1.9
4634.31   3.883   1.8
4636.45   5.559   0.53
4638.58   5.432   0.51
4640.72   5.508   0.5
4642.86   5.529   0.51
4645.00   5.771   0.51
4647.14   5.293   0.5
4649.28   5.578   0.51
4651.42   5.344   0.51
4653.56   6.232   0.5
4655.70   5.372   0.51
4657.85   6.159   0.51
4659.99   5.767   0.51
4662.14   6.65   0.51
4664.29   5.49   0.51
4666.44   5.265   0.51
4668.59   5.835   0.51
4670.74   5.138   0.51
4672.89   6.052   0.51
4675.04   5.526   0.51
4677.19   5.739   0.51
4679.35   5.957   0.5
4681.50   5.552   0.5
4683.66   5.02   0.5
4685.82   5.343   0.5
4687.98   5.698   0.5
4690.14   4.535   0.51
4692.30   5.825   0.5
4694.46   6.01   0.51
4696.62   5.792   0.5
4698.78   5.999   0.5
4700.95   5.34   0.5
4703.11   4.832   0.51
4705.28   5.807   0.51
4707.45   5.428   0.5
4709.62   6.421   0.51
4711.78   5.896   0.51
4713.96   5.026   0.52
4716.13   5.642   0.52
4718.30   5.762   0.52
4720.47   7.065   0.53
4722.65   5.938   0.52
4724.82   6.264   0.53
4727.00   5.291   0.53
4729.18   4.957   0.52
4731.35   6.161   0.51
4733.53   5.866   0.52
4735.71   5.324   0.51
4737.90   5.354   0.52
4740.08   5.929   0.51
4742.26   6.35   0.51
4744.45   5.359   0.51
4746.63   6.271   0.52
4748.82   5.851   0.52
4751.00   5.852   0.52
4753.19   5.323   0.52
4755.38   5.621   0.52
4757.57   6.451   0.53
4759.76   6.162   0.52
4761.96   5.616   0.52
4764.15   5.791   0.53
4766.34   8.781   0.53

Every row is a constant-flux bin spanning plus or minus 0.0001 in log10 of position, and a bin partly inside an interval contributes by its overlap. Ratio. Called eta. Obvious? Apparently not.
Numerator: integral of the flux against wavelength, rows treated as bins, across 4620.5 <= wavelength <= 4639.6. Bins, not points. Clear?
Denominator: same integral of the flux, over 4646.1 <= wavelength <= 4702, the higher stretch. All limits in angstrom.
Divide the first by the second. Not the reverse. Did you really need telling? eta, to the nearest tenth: 0.4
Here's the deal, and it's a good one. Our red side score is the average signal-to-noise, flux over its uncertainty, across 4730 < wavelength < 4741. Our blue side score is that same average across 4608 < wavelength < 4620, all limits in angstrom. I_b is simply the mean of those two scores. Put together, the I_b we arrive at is 11.3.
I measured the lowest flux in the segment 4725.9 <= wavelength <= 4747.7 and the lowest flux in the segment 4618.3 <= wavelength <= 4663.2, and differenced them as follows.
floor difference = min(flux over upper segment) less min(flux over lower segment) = 1.1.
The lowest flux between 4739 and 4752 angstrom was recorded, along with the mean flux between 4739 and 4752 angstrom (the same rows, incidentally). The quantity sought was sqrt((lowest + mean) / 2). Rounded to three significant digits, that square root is 2.38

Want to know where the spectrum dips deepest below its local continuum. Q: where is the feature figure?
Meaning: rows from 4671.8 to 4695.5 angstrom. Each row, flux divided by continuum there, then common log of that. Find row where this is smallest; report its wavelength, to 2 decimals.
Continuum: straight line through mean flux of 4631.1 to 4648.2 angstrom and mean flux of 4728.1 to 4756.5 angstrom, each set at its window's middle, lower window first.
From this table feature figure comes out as 4690.14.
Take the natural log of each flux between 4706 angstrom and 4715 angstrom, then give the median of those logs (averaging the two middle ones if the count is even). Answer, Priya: 1.73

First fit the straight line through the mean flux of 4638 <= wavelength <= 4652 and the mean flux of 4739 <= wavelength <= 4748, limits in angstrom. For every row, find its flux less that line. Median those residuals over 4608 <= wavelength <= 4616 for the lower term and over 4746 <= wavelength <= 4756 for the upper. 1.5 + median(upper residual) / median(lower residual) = 1.3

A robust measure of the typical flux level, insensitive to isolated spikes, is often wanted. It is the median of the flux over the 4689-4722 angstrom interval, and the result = 5.79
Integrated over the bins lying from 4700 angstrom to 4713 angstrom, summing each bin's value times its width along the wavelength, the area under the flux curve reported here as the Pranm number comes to 73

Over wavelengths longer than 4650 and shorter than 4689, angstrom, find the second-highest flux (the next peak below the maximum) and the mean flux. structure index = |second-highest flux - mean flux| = 0.56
